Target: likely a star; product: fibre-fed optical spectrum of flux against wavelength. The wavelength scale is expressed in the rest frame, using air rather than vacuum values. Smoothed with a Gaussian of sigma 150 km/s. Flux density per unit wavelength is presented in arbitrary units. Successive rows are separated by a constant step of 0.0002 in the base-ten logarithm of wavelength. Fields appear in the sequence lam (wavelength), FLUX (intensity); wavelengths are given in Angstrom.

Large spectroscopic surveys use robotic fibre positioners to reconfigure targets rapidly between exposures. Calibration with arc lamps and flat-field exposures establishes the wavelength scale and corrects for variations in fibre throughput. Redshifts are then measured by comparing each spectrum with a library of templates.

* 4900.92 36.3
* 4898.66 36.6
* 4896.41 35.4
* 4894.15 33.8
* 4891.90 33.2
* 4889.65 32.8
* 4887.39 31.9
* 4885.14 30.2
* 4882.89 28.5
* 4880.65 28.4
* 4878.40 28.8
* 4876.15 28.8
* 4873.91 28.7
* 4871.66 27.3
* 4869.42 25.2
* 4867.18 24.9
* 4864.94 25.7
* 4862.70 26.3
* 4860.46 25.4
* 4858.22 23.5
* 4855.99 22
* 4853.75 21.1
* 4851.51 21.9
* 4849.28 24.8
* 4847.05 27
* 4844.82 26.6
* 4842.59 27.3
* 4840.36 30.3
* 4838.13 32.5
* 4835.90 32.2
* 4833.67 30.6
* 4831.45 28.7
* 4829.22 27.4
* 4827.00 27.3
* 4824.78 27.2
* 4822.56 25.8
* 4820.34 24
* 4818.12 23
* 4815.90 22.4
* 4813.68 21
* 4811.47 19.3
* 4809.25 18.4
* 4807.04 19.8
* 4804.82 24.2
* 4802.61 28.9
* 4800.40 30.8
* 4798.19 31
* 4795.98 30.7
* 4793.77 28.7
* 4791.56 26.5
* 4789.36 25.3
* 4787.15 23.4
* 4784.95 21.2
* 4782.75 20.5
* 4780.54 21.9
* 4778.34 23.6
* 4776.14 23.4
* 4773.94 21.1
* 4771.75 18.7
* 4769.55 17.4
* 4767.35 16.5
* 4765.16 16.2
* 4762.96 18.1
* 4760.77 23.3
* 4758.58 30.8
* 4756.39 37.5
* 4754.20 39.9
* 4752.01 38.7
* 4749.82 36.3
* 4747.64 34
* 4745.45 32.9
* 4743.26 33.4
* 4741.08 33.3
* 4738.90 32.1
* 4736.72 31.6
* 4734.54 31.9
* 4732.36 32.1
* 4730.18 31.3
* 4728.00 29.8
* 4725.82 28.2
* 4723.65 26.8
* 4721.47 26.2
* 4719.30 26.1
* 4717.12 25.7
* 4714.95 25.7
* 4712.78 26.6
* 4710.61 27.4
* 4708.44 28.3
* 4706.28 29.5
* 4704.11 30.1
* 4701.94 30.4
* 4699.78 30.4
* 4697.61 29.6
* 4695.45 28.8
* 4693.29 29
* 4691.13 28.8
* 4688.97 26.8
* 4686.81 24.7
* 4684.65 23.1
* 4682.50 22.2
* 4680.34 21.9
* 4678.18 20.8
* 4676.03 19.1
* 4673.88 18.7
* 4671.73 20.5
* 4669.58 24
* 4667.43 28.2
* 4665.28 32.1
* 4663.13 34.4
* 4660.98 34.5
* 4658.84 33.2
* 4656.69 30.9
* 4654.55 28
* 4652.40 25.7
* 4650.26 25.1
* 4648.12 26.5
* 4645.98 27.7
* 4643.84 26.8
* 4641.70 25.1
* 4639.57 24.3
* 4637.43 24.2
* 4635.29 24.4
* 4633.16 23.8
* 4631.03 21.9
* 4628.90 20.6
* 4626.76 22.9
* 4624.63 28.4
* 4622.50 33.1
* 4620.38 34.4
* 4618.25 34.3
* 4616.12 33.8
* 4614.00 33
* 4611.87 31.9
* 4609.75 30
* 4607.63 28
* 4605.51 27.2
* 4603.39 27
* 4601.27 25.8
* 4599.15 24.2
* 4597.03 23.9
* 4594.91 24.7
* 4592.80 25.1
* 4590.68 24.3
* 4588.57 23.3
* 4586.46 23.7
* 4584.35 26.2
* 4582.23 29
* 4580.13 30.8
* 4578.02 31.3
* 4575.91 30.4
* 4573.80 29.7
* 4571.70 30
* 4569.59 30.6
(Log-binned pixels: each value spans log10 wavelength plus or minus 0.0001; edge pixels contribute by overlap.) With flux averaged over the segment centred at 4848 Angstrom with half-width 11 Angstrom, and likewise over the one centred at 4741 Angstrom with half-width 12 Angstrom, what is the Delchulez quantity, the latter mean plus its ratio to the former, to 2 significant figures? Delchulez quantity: 35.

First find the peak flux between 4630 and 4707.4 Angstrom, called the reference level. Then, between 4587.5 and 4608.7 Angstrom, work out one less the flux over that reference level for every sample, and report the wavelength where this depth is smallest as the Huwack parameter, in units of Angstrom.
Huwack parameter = 4607.63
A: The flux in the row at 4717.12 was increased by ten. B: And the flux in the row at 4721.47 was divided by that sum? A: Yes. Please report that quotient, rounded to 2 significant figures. 0.73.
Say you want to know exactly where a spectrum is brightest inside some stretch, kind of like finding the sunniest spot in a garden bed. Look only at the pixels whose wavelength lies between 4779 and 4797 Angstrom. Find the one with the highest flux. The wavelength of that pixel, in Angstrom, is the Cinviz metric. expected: 4795.98 Angstrom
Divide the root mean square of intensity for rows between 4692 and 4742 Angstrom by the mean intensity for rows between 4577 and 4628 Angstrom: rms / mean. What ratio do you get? 1.04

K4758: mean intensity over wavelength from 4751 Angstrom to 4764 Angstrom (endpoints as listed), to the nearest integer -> 31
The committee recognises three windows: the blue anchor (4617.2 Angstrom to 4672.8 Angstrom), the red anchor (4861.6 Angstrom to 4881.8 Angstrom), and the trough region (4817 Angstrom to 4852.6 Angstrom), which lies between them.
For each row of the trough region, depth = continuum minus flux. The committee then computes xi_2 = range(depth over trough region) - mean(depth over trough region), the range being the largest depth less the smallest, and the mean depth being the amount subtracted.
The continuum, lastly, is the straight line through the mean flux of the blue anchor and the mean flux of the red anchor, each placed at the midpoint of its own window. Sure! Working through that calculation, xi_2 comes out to 11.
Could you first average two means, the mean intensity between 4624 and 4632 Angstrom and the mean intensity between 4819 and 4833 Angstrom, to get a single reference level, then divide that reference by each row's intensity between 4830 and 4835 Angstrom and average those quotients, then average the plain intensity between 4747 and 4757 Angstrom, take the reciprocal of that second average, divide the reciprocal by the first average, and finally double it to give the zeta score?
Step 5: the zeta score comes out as 0.063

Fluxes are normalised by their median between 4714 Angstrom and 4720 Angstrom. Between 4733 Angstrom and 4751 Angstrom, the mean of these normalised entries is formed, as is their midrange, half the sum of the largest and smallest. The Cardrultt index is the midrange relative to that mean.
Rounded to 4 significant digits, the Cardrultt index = 1.023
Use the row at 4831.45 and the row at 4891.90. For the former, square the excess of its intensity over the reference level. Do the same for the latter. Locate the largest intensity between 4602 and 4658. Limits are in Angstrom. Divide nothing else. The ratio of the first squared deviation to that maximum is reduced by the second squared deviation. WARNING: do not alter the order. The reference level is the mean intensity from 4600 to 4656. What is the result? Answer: -33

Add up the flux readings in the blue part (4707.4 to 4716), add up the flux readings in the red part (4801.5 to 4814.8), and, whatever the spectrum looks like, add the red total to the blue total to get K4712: 240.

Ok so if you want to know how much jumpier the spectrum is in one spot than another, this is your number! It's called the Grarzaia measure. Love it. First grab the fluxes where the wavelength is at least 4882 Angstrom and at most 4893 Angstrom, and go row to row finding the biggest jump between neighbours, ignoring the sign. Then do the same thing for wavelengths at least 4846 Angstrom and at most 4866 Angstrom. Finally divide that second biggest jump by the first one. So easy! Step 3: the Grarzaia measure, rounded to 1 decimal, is 1.7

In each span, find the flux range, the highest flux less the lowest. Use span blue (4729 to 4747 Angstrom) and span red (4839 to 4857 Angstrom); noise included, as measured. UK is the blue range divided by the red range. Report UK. 0.23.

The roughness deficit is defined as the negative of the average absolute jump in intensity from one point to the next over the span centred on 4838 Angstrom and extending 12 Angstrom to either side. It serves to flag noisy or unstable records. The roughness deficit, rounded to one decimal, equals -1.4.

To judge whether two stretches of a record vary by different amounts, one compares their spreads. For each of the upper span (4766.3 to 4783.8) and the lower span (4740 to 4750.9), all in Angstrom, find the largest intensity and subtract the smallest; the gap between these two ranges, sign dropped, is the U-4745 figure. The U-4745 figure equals 3.7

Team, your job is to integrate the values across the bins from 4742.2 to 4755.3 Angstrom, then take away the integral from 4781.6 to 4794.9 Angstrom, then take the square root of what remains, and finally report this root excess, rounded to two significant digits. 12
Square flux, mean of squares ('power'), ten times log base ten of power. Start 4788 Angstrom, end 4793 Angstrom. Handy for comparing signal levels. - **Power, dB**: 28.3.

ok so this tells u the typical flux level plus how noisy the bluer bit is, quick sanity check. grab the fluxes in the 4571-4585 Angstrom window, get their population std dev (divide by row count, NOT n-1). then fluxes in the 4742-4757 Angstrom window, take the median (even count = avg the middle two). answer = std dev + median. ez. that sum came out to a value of 38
